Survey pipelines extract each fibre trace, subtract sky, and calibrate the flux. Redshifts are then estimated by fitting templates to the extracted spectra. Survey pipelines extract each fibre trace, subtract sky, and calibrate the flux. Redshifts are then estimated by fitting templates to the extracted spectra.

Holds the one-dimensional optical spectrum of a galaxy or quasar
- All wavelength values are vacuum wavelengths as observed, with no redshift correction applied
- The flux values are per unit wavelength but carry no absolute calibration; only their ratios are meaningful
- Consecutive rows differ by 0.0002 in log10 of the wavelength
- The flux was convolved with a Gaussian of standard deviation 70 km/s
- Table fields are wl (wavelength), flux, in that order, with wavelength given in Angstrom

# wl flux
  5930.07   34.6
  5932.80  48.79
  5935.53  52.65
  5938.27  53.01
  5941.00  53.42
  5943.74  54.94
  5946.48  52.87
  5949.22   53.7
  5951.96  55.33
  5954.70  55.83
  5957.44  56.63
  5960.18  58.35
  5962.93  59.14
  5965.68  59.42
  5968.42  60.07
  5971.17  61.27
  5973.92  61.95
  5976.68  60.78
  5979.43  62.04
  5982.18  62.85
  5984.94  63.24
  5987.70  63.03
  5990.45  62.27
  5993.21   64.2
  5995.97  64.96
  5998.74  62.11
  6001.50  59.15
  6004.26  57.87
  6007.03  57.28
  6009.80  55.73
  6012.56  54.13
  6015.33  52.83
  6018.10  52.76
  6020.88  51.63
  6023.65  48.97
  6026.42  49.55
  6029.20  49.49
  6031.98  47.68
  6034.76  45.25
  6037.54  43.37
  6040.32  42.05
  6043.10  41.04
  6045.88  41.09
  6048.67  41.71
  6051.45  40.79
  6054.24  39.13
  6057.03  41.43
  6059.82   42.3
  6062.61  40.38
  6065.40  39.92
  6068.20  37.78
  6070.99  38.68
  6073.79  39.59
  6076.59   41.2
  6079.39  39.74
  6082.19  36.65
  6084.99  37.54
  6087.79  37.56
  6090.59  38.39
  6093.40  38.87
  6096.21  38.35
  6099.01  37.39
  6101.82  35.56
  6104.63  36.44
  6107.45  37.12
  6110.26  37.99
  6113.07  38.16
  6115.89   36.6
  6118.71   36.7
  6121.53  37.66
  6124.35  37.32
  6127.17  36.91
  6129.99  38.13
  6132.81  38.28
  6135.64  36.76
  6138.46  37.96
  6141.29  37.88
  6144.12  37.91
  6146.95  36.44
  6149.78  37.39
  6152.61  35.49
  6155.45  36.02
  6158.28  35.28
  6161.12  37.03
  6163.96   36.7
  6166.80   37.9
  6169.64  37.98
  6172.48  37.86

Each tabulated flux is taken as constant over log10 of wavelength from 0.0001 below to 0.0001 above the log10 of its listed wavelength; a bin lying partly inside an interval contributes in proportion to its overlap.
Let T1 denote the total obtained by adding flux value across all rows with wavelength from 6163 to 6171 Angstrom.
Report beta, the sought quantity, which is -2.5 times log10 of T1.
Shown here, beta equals -5.1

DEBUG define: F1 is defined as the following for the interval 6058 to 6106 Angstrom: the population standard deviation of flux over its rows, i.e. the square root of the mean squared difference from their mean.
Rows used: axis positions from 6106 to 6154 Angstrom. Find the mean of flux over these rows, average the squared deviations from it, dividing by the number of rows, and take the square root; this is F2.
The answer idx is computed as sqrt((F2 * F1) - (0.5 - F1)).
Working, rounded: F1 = 1.7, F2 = 0.7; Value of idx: 1.6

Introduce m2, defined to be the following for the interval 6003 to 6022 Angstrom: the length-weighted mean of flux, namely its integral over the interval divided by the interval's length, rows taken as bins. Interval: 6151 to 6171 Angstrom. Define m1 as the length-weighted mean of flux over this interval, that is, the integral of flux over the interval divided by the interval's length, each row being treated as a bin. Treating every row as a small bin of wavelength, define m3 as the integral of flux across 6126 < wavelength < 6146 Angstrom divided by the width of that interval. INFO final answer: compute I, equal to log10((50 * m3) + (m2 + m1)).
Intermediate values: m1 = 37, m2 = 54.6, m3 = 37.7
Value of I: 3.296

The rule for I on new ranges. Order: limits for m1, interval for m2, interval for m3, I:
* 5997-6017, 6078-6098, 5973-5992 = 3.507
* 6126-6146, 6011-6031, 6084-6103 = 3.295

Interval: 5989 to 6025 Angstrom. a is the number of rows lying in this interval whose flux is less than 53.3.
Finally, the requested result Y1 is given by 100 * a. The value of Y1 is 400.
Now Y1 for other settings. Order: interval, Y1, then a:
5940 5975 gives 100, 1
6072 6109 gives 1300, 13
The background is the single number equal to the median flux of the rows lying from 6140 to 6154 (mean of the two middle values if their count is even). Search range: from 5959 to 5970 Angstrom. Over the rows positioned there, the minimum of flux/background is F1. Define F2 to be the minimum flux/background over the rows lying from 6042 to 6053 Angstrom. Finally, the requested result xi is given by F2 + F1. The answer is 2.7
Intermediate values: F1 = 1.56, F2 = 1.09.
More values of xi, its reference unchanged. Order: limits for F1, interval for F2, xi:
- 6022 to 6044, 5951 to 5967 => 2.6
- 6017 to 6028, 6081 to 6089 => 2.3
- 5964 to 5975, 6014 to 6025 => 2.9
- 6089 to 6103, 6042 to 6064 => 2.0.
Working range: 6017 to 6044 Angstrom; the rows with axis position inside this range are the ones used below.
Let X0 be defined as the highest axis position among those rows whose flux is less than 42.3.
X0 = 6043.10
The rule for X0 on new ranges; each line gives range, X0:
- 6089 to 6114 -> 6113.07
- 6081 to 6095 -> 6093.40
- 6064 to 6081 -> 6079.39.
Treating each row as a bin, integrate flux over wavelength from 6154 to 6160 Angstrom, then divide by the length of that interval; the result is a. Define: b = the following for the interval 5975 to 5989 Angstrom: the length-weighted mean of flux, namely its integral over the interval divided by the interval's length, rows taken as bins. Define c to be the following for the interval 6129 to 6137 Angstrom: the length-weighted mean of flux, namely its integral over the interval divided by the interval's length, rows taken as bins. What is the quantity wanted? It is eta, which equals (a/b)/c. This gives 0.0152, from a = 35.7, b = 62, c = 38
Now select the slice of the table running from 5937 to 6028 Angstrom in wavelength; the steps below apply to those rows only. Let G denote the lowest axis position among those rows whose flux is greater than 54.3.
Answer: 5943.74 Angstrom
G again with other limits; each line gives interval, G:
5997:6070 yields 5998.74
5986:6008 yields 5987.70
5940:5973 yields 5943.74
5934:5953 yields 5943.74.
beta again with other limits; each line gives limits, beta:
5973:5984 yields -6.0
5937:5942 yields -5.1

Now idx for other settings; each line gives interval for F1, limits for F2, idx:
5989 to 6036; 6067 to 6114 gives 3.6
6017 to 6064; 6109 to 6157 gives 2.7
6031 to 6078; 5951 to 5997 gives 2.9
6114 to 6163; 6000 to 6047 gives 2.3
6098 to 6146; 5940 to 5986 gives 1.7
